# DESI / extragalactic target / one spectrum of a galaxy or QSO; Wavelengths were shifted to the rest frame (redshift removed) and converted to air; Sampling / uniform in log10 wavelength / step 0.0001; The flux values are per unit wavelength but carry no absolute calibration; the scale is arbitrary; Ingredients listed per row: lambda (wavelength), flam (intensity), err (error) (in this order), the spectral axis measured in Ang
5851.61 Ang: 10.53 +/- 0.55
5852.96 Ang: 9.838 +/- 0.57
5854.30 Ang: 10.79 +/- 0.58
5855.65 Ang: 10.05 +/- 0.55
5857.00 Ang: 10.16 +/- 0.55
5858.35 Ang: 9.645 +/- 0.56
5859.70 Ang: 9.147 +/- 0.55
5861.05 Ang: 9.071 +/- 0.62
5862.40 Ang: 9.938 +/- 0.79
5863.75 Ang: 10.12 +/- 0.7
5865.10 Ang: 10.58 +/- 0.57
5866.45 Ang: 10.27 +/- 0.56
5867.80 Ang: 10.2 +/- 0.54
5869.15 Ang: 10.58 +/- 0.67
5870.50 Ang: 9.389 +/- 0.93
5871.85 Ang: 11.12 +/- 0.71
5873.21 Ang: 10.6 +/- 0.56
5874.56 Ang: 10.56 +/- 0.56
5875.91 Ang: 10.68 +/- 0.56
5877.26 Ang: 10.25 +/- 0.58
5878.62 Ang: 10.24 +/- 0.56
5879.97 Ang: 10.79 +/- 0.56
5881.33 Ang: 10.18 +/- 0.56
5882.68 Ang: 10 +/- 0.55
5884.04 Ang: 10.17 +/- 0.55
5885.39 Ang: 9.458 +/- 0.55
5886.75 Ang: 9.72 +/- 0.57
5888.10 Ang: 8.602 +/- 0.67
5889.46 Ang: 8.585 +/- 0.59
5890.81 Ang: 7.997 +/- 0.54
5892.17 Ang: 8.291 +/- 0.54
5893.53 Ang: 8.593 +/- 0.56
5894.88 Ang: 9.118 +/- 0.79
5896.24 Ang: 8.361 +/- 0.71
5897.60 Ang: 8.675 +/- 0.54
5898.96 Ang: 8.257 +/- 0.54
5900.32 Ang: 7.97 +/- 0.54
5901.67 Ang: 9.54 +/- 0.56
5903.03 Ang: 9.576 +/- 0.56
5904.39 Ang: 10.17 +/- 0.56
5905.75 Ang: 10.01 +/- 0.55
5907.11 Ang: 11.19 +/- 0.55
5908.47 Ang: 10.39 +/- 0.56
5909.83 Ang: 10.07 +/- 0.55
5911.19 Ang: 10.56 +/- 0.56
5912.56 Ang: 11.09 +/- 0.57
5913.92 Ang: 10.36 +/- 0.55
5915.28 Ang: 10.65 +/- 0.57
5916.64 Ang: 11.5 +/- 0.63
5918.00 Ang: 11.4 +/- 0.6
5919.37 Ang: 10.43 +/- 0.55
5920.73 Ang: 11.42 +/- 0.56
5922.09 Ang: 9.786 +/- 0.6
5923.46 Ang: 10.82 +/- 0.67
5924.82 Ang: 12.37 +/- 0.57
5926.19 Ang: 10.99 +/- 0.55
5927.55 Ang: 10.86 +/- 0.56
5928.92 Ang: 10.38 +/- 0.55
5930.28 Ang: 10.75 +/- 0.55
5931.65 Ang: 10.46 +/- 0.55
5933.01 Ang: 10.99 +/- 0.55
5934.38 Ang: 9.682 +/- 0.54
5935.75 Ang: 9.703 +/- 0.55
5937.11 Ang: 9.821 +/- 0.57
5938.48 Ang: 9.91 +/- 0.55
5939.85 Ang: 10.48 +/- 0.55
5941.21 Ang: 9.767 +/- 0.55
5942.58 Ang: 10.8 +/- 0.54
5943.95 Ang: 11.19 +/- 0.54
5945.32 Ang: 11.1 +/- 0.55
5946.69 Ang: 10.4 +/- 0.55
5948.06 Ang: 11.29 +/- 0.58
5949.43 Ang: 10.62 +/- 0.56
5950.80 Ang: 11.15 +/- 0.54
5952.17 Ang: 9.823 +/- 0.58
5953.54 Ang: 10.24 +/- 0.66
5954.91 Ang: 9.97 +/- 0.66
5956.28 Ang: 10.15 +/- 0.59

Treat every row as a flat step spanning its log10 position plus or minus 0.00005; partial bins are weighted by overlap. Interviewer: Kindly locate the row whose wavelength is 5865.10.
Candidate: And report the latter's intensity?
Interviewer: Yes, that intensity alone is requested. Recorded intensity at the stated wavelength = 10.58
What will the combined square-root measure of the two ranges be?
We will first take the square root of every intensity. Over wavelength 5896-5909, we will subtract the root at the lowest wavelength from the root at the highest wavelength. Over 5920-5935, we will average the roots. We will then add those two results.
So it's 3.6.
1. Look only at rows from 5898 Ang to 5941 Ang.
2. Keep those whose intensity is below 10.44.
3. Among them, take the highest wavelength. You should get 5938.48 Ang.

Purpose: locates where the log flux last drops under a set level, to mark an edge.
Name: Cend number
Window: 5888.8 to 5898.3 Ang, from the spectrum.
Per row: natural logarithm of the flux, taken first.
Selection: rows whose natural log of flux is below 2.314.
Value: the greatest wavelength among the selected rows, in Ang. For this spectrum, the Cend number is 5897.60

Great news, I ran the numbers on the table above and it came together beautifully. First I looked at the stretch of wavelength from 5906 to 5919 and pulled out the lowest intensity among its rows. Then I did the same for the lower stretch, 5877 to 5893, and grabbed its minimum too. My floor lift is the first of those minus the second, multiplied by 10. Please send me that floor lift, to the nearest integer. 21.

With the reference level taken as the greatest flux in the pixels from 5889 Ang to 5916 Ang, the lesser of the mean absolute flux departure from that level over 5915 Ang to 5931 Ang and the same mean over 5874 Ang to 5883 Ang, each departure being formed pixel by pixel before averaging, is 0.57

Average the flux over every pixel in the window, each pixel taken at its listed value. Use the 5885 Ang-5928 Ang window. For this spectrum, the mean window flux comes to 9.9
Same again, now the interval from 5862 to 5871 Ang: 10.2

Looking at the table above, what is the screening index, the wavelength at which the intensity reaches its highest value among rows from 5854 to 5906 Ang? 5871.85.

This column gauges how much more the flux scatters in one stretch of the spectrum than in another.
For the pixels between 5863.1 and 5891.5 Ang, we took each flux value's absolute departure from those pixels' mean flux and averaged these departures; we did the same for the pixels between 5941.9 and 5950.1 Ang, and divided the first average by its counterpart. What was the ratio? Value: 2.0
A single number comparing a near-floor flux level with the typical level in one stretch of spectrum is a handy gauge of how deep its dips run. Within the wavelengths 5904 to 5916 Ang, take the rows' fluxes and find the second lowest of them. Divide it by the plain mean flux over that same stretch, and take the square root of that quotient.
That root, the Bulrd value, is 0.979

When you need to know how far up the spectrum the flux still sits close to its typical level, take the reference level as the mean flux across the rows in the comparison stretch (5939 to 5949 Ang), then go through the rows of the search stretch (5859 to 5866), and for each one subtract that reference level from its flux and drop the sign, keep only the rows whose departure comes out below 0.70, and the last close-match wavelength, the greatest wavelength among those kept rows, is 5865.10 Ang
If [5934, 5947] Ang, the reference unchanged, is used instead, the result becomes 5946.69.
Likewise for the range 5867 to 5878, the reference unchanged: 5877.26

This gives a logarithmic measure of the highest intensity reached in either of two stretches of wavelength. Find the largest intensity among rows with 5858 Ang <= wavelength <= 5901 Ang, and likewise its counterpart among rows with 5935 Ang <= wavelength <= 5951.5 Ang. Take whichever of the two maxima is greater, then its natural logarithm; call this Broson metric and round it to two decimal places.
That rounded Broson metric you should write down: 2.42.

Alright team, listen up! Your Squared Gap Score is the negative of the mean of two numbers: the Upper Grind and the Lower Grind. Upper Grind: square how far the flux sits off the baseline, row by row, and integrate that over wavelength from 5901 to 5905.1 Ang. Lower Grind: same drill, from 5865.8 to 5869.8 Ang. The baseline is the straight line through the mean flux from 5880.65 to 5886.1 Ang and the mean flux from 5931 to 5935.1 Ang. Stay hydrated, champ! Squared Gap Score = -1.0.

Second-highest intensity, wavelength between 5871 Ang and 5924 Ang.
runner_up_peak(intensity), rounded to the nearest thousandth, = 11.420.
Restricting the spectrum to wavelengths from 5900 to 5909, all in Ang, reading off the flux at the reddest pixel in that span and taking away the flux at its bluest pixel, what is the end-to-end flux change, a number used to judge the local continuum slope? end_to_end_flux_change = 2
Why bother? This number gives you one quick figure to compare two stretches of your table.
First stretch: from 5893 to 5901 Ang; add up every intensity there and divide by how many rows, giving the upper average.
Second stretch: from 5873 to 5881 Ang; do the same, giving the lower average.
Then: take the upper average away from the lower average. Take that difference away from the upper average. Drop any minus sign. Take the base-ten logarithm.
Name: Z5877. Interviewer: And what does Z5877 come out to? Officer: 0.81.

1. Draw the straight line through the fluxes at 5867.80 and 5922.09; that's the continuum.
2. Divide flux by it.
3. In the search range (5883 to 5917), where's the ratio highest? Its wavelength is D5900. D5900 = 5916.64 Ang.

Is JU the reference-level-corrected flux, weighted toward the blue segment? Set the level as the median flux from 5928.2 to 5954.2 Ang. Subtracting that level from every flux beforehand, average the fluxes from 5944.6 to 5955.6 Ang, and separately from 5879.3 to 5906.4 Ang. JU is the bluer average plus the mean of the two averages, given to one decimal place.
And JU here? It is -1.8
